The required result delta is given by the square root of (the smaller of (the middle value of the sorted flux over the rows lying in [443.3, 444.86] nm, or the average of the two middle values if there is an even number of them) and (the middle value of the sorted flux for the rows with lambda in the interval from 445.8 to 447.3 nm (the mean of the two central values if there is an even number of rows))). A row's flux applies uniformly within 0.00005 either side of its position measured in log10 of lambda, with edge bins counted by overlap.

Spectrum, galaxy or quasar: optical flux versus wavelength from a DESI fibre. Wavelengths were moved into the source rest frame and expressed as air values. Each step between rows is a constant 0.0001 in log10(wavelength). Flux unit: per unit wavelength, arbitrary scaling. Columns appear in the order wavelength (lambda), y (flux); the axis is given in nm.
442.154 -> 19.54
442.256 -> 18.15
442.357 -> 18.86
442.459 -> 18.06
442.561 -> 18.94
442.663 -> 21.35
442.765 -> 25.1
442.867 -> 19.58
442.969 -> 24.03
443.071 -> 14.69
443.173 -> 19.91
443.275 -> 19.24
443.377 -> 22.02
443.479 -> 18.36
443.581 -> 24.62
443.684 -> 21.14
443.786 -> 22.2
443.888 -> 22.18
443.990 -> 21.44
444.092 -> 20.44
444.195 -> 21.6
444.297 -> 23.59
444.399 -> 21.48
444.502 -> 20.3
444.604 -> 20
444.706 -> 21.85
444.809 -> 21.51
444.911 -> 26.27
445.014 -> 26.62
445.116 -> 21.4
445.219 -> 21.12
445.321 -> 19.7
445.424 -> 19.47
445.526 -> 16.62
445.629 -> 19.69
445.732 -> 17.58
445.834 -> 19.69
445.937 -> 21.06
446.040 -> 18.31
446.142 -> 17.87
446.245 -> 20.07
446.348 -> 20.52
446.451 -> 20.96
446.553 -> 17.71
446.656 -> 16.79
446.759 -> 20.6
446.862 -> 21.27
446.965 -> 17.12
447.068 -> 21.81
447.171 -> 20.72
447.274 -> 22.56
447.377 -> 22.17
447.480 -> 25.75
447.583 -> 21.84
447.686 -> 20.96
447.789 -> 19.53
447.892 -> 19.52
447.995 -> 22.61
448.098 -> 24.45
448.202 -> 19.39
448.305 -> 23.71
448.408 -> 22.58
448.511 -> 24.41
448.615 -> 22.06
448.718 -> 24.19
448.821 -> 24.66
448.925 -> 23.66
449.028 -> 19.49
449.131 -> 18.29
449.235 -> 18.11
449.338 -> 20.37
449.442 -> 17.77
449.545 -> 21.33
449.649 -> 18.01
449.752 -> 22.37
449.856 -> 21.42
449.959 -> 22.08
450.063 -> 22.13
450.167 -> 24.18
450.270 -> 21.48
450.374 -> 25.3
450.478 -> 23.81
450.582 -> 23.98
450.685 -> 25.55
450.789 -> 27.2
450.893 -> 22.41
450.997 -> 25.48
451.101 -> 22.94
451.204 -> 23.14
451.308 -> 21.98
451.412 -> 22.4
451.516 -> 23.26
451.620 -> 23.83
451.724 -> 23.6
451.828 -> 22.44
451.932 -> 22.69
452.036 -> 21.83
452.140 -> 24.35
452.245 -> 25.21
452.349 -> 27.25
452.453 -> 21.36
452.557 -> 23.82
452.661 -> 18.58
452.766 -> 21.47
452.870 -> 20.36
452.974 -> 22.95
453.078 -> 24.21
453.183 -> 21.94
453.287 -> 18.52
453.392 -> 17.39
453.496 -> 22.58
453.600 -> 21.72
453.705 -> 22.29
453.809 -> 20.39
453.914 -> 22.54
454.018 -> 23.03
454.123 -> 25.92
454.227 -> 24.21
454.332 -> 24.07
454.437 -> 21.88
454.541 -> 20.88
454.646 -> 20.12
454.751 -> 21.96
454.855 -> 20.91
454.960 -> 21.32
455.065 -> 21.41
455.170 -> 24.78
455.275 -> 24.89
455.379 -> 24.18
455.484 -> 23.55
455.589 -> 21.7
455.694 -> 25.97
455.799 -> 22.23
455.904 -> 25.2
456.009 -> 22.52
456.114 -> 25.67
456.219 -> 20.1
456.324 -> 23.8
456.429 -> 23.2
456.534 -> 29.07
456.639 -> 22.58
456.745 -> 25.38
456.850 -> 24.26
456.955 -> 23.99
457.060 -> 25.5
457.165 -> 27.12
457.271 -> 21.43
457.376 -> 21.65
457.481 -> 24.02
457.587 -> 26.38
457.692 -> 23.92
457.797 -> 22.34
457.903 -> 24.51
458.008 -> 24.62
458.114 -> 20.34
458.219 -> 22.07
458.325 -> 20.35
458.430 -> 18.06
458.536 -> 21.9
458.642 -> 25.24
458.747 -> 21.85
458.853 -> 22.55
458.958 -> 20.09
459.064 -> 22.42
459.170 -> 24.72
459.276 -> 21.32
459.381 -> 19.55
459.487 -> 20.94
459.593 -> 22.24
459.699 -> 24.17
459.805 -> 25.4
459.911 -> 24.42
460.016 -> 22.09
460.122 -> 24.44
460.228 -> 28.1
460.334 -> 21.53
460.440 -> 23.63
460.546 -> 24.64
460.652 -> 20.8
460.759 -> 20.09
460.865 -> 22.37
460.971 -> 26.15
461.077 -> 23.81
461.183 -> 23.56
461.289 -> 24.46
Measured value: 4.53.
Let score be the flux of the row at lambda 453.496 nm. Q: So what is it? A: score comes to 22.58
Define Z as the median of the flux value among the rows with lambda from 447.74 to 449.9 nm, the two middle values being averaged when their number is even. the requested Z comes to 21.4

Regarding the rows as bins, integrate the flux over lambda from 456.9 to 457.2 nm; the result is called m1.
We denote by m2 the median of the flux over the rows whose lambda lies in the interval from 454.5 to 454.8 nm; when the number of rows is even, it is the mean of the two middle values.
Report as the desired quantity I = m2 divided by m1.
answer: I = 2.7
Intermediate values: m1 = 7.6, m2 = 21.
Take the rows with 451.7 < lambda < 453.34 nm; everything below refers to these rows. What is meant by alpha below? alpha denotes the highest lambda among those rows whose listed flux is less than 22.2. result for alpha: 453.287 nm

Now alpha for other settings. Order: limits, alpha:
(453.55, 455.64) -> 455.589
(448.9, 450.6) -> 450.270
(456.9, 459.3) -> 459.276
